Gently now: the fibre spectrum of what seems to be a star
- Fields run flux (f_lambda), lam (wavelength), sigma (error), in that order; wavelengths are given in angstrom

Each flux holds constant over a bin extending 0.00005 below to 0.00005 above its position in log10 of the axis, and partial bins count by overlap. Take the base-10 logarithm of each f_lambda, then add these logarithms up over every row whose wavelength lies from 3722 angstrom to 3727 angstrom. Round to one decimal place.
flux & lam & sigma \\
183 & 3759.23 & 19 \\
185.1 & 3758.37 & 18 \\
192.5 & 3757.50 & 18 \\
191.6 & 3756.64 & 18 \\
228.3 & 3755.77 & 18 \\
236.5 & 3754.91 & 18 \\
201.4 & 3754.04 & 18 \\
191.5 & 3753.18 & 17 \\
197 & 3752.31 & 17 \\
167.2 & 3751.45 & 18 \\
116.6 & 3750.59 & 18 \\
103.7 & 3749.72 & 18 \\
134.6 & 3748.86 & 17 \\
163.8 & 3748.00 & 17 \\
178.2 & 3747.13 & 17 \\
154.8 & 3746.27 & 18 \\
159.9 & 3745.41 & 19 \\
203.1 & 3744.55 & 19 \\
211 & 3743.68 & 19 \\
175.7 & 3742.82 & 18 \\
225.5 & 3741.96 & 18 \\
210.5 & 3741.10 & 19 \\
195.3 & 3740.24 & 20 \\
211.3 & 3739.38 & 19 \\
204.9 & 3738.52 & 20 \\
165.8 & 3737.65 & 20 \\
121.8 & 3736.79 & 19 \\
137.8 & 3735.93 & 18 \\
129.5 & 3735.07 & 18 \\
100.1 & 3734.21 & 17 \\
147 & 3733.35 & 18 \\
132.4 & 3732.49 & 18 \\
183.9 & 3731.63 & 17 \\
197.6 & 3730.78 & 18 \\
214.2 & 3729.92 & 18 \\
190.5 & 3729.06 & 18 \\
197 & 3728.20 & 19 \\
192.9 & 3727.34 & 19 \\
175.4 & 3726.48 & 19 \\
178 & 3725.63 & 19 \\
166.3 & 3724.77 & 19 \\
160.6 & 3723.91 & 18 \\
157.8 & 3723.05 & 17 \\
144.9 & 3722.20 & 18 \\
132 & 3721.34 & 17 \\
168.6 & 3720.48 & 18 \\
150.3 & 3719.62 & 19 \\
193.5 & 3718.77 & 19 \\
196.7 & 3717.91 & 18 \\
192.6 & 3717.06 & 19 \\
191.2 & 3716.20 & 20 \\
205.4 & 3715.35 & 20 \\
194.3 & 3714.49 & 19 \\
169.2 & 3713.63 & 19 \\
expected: 13.3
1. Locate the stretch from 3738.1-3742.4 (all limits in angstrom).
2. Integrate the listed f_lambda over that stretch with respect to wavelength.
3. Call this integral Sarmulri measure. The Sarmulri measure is 902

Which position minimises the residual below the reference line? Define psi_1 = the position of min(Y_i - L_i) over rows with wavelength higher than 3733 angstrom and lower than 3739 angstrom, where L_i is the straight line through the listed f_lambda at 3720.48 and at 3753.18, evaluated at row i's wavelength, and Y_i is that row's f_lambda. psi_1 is 3734.21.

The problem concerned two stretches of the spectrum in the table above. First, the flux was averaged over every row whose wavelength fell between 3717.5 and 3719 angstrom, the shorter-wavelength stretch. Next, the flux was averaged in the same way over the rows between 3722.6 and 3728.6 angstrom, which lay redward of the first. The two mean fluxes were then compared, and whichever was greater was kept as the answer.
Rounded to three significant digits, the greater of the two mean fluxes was 195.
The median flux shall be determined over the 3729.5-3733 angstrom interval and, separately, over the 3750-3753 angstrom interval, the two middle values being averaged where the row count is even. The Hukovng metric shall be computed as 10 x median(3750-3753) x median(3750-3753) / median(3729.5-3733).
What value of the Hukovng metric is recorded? 1466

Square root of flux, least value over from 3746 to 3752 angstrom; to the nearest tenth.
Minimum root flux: 10.2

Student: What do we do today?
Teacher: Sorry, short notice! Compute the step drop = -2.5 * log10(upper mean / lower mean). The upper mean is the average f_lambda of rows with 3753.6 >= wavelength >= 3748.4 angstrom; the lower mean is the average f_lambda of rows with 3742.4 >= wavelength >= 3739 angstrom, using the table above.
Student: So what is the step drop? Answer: 0.4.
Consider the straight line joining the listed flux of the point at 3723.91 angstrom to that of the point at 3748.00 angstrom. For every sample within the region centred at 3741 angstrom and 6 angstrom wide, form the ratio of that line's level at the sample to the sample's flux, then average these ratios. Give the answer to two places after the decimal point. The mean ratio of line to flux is 0.80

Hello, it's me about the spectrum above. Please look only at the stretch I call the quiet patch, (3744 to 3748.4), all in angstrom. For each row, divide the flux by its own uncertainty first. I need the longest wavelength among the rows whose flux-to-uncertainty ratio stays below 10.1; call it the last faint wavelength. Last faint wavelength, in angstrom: 3748.00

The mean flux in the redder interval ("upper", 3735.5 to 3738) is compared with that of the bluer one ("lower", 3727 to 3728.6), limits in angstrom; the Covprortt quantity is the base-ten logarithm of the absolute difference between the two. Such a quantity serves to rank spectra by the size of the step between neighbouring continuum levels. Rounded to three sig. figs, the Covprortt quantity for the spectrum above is 1.73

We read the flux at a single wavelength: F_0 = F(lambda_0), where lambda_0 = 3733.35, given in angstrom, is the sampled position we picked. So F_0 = 147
